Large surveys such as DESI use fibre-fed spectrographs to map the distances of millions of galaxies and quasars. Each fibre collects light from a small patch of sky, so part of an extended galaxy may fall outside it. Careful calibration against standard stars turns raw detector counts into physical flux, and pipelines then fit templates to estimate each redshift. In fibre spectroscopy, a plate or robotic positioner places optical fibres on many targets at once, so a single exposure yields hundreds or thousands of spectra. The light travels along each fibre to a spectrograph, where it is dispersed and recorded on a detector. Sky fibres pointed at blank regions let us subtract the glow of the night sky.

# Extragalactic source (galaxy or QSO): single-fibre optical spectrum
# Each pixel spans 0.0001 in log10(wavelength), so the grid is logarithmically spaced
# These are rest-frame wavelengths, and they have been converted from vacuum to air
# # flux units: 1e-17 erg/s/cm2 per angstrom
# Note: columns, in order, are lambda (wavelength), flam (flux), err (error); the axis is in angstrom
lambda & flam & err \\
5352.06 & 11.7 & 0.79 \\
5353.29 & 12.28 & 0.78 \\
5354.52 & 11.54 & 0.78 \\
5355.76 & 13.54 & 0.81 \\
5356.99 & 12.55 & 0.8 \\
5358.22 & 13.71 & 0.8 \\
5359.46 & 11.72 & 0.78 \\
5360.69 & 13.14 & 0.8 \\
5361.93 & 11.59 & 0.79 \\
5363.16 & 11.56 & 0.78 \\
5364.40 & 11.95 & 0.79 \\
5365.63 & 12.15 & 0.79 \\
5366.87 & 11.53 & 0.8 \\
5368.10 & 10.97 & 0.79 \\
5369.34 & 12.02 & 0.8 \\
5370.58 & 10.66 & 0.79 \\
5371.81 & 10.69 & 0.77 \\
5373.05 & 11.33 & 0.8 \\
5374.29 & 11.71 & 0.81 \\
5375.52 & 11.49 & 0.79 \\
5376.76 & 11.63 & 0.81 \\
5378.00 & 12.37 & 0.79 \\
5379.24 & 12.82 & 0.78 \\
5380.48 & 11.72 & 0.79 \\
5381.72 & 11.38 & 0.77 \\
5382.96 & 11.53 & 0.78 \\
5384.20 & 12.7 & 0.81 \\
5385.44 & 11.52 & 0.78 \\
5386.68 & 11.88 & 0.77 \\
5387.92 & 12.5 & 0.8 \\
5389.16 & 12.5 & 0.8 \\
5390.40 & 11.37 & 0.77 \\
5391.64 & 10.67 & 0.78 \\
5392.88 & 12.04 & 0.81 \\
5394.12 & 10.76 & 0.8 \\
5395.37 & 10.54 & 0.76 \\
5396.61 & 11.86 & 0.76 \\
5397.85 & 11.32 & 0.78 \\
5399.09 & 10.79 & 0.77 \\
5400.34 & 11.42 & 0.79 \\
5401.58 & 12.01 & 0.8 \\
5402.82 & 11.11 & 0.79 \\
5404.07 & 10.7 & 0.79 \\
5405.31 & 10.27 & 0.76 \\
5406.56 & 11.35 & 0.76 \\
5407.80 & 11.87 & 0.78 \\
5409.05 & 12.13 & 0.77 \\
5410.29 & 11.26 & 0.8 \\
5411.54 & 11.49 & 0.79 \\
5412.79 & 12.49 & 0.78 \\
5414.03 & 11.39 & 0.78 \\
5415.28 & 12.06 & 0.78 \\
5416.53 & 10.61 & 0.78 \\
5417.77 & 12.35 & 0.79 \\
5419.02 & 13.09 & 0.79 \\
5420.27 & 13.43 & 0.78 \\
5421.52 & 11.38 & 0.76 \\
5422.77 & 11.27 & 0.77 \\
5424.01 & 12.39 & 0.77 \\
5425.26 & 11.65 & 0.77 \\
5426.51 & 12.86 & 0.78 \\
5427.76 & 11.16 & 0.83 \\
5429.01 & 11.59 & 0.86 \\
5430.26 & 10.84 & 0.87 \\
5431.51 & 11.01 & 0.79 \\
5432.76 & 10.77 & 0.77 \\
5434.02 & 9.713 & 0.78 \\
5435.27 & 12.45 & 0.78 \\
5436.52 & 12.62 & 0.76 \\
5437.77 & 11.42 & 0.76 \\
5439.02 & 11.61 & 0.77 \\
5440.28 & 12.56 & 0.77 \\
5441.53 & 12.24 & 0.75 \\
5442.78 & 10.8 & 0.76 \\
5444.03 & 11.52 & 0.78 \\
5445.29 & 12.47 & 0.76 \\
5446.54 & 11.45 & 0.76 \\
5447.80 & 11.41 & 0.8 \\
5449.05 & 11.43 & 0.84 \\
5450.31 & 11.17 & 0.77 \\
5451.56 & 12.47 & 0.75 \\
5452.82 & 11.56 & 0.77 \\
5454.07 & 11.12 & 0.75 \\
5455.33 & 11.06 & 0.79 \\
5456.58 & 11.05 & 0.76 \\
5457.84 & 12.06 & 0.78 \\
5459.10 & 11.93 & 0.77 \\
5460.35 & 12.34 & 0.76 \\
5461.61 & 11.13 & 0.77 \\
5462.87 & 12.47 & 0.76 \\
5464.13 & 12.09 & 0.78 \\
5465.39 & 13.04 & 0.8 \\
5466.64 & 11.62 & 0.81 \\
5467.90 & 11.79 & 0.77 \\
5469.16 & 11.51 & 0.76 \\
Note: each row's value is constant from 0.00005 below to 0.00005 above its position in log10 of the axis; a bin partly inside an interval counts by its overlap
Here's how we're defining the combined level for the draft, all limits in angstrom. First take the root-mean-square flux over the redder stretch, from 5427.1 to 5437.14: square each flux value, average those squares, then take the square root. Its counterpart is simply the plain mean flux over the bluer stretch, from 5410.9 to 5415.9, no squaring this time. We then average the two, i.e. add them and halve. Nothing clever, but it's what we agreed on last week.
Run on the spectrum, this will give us 11.6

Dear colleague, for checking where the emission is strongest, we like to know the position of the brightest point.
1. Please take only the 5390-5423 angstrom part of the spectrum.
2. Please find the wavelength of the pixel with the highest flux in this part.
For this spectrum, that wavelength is 5420.27 angstrom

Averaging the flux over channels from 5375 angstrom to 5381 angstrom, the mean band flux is 12.0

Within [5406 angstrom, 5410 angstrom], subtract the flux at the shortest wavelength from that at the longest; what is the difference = 0.8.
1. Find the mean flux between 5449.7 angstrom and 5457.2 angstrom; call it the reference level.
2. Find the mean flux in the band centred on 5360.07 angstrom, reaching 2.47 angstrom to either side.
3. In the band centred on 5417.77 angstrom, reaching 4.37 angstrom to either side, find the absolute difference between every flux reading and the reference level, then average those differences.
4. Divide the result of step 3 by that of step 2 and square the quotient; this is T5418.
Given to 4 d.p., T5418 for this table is 0.0049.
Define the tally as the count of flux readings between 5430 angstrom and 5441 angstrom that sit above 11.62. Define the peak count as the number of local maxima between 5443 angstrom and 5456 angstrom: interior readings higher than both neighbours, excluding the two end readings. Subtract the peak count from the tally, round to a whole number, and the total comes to 0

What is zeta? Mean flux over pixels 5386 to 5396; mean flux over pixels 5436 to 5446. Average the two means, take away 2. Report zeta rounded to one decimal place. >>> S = 9.7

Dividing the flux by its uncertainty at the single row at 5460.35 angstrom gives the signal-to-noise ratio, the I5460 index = 16.2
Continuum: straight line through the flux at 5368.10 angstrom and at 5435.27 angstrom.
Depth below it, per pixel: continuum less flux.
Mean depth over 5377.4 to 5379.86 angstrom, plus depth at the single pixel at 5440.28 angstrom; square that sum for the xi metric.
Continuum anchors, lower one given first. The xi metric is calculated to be 1.9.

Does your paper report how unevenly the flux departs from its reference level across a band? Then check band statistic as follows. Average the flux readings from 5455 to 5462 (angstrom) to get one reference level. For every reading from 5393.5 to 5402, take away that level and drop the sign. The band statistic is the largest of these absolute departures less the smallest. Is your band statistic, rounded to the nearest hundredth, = 0.88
